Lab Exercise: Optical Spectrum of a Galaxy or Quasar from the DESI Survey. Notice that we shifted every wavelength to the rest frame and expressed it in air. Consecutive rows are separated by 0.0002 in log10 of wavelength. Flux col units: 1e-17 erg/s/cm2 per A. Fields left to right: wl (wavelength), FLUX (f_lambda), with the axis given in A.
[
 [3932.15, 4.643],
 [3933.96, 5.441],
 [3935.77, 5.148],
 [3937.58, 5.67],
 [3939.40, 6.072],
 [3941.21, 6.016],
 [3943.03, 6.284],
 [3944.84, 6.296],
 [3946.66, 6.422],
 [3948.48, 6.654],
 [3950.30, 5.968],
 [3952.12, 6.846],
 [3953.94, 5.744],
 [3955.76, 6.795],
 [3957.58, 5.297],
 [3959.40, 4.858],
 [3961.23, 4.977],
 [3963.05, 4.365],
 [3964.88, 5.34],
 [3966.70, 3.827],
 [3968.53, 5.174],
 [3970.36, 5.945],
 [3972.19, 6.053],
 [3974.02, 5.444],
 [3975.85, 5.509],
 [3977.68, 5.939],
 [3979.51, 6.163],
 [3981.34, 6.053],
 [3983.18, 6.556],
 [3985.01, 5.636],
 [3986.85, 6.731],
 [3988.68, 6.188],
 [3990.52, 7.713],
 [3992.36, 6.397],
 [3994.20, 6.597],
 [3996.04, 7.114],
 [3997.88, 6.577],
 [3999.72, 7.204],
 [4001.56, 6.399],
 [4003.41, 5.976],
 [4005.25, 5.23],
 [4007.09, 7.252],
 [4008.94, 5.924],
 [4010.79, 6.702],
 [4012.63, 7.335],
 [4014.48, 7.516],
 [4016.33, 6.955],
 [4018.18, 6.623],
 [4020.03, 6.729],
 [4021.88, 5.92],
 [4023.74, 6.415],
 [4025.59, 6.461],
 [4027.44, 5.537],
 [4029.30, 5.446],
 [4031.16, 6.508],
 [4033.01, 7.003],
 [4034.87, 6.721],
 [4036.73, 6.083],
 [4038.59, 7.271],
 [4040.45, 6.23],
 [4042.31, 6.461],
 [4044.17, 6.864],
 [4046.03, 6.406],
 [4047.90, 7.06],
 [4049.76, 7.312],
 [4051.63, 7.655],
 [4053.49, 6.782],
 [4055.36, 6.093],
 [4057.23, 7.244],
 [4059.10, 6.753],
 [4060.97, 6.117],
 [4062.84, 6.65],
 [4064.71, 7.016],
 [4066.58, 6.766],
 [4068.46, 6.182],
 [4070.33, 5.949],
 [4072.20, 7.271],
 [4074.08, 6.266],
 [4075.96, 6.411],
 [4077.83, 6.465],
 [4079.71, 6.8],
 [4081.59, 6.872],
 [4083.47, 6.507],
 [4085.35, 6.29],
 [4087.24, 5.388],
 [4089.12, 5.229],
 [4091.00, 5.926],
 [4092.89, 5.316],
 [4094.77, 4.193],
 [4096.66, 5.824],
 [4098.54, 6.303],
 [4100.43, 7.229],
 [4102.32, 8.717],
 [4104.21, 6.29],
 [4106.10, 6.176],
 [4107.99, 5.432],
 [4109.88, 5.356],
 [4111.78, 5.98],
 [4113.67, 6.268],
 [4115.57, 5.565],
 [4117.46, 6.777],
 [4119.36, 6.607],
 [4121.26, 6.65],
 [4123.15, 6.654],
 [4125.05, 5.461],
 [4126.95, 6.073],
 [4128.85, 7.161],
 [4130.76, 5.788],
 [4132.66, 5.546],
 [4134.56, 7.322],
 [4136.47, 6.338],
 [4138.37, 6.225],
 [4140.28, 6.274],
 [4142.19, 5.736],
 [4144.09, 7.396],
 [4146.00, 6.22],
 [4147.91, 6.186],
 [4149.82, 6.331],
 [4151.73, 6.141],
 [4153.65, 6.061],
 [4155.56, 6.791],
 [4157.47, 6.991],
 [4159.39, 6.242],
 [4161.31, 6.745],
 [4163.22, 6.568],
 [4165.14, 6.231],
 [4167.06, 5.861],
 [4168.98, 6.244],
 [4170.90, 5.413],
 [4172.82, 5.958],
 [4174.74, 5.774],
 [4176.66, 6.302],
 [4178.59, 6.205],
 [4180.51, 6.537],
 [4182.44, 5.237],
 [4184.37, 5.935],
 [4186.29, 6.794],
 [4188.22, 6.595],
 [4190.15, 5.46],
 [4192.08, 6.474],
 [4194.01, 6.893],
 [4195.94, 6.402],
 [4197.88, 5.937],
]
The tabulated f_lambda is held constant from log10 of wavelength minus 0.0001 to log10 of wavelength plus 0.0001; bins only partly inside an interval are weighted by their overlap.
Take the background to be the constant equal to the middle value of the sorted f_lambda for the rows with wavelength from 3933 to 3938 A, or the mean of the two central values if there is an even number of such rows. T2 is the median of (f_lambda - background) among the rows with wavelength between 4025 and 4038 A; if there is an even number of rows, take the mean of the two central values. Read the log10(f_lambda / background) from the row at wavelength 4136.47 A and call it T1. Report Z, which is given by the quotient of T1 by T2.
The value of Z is 0.065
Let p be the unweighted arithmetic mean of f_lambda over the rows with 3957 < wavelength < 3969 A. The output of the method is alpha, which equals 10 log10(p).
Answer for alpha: 6.84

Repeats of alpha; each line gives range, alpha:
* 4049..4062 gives 8.36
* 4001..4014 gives 8.06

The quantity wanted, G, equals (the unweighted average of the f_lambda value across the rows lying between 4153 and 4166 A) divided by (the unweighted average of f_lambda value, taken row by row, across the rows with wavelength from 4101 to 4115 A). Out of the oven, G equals 1.03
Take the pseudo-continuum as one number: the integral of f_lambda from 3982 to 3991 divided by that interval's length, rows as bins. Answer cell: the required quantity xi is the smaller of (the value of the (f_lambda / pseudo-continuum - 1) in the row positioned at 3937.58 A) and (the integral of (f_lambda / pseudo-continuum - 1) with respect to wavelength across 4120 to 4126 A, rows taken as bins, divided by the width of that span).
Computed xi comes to -0.13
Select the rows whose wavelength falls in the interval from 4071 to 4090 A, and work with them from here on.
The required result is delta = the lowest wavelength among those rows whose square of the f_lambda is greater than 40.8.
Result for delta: 4072.20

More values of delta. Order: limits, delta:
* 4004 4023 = 4007.09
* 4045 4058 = 4046.03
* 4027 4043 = 4031.16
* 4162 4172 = 4163.22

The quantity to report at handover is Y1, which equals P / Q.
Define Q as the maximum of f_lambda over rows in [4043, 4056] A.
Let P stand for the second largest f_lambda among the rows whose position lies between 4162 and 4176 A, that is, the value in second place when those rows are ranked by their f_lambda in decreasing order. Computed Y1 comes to 0.82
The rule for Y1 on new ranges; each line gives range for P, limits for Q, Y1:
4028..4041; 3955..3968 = 1.03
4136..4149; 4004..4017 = 0.84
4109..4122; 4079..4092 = 0.97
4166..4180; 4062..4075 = 0.86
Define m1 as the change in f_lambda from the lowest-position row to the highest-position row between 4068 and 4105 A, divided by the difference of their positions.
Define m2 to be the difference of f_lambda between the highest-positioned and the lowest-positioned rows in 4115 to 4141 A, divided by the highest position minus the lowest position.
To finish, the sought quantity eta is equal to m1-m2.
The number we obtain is -0.026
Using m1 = 0.003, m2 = 0.029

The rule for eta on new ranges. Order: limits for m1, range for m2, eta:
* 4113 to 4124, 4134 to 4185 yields 0.069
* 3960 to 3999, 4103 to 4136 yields 0.010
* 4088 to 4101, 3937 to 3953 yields 0.096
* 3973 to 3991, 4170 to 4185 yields 0.099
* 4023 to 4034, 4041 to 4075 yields 0.070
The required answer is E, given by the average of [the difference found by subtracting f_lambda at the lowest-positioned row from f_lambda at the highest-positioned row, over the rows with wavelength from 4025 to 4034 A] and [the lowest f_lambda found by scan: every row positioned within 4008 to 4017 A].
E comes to 3.2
